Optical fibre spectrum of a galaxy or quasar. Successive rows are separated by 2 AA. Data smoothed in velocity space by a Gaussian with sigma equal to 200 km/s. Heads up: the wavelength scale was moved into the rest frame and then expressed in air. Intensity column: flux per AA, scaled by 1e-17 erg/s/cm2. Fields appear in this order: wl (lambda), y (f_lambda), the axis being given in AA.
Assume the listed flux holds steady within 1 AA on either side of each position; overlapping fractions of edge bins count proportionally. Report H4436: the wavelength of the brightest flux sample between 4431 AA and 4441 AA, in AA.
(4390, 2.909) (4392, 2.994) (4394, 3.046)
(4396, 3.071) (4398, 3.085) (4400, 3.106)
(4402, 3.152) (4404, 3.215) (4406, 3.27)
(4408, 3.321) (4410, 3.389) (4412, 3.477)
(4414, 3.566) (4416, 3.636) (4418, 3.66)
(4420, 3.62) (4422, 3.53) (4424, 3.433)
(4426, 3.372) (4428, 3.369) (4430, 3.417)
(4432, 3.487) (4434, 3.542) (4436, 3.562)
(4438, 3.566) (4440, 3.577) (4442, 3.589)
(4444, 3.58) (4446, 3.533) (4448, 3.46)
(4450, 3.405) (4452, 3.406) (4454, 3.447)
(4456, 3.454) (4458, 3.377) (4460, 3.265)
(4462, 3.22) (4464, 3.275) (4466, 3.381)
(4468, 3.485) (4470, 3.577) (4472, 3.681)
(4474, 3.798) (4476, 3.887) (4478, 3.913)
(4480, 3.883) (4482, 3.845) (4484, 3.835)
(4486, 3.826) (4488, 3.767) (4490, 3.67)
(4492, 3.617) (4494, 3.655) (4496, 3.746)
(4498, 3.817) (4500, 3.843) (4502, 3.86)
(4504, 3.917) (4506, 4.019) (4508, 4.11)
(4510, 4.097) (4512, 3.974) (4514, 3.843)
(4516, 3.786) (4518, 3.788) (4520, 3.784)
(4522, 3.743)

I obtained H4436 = 4440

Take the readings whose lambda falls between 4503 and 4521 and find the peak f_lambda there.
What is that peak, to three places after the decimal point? 4.110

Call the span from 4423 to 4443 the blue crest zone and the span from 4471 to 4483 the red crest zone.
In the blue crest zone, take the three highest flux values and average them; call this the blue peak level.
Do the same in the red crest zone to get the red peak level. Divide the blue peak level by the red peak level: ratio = 0.919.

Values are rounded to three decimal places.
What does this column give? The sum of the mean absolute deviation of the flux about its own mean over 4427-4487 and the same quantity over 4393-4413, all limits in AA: 0.278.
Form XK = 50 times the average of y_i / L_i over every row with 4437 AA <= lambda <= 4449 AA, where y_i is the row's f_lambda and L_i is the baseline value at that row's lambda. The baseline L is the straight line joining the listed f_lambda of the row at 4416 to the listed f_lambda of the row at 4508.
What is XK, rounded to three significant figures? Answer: 47.0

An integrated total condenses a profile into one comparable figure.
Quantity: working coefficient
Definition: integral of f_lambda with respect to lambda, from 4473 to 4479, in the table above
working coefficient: 23.2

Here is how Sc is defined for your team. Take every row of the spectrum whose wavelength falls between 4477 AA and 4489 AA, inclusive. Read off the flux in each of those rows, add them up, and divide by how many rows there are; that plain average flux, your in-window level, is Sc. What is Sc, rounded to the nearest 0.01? 3.84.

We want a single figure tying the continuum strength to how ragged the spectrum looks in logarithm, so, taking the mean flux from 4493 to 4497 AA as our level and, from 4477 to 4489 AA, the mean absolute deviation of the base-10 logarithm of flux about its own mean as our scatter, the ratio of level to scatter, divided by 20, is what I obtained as 46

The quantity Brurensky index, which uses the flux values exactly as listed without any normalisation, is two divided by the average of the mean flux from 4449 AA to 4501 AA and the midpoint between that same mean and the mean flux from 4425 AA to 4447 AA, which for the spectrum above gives 0.557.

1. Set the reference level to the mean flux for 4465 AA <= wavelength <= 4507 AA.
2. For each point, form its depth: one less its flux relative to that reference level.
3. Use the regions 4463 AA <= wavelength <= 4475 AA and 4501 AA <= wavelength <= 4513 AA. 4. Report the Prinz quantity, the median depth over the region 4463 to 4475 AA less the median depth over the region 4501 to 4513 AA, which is 0.12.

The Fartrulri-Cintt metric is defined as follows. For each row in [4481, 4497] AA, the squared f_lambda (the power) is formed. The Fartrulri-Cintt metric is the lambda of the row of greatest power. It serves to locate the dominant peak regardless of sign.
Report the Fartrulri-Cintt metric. 4482 AA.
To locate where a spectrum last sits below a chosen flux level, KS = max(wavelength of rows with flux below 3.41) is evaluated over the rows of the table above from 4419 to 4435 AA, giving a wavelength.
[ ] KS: 4428 AA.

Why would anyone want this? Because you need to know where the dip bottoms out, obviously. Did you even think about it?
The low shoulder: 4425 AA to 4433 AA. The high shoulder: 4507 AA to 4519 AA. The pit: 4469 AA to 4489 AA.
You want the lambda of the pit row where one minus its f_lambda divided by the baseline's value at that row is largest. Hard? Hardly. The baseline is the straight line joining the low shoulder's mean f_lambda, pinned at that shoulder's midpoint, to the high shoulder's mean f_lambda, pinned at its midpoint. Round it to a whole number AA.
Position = 4470 AA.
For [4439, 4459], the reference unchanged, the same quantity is 4458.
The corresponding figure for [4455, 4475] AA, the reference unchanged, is 4462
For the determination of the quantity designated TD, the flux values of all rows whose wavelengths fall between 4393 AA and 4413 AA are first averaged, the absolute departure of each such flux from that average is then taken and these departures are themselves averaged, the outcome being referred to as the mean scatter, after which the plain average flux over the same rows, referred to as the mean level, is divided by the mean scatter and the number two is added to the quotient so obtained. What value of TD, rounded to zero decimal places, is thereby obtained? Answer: 29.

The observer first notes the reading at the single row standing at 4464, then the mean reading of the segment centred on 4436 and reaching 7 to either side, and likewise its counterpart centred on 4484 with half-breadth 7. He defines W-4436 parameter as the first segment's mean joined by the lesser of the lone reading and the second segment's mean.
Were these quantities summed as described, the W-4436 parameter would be 6.81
